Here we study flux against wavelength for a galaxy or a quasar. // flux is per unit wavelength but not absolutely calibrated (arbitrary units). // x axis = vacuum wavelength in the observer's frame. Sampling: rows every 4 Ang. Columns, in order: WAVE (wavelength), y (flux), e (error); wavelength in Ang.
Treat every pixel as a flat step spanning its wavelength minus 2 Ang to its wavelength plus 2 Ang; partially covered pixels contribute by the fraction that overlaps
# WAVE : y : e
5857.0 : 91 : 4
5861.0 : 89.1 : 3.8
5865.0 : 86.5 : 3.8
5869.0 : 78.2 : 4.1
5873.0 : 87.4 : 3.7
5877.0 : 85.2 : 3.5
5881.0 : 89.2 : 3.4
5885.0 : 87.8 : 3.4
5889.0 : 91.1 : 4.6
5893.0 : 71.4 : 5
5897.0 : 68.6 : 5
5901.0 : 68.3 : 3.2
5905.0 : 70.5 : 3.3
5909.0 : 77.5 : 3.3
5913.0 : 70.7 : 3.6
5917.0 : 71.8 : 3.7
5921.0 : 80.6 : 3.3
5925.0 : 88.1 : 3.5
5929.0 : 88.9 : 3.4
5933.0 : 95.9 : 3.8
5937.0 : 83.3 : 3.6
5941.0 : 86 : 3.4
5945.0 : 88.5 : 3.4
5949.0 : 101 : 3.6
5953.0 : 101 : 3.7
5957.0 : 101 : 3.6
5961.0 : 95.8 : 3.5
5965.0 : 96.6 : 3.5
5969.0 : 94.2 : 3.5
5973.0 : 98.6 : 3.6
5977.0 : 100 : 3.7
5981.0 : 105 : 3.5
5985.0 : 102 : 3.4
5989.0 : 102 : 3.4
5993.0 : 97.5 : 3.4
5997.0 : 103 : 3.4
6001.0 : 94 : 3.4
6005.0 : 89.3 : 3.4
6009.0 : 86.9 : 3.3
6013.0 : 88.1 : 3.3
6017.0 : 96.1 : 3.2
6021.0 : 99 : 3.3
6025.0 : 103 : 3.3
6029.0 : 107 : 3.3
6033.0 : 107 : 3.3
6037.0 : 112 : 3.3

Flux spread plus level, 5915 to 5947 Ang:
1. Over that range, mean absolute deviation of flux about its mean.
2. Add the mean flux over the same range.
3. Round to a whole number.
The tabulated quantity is 91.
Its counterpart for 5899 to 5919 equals 74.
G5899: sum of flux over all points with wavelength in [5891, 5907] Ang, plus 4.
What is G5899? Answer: 283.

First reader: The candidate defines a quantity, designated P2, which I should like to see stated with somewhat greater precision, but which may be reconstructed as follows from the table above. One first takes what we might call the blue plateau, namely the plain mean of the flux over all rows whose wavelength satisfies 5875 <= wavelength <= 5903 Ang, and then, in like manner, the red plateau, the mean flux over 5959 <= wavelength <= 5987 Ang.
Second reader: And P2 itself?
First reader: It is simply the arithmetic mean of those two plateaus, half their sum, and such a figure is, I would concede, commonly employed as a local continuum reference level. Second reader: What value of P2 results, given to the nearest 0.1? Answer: 89.6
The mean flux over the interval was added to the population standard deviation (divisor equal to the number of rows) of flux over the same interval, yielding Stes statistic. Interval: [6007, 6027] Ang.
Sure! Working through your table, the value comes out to 101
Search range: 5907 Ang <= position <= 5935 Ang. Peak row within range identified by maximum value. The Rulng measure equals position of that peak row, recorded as 5933.0 Ang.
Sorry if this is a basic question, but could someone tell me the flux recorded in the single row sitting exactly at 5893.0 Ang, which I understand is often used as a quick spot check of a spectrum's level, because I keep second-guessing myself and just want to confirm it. 71.4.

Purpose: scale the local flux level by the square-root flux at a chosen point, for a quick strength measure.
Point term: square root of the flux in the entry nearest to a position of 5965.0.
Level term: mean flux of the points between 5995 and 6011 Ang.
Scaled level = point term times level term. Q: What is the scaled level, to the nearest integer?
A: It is 917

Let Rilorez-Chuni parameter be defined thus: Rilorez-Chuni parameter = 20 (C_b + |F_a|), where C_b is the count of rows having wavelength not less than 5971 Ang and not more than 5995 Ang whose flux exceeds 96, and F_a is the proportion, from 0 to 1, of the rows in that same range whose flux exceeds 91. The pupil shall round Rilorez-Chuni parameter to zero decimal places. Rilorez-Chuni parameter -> 140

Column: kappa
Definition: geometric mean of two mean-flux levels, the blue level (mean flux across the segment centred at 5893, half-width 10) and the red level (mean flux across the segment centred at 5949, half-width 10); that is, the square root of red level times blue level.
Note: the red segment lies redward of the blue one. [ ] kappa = 86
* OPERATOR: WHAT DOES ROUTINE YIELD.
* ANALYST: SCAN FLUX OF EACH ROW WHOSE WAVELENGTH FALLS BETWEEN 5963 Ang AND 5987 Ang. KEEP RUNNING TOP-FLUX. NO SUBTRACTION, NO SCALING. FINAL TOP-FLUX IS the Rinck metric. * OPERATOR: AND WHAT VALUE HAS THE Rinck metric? 105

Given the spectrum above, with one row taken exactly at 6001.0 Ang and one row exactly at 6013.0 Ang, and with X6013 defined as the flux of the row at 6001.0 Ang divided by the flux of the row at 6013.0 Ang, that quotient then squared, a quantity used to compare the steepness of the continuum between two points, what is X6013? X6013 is 1.1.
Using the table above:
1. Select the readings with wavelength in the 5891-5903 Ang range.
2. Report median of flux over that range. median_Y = 69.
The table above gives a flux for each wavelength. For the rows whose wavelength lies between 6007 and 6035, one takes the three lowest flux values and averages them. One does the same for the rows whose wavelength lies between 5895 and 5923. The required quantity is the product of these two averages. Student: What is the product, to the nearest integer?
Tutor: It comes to 6247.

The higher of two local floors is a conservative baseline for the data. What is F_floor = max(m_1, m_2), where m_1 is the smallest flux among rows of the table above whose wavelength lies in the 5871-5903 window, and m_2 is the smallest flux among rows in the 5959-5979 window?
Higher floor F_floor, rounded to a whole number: 94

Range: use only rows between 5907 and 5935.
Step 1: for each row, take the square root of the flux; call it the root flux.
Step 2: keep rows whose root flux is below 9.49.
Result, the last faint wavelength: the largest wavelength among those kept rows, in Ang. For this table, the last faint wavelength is 5929.0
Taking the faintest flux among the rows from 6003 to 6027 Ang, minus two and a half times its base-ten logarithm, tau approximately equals -4.848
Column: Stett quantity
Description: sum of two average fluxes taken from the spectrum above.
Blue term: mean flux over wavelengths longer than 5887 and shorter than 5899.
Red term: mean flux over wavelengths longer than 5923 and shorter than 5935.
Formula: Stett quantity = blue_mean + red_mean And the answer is 168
